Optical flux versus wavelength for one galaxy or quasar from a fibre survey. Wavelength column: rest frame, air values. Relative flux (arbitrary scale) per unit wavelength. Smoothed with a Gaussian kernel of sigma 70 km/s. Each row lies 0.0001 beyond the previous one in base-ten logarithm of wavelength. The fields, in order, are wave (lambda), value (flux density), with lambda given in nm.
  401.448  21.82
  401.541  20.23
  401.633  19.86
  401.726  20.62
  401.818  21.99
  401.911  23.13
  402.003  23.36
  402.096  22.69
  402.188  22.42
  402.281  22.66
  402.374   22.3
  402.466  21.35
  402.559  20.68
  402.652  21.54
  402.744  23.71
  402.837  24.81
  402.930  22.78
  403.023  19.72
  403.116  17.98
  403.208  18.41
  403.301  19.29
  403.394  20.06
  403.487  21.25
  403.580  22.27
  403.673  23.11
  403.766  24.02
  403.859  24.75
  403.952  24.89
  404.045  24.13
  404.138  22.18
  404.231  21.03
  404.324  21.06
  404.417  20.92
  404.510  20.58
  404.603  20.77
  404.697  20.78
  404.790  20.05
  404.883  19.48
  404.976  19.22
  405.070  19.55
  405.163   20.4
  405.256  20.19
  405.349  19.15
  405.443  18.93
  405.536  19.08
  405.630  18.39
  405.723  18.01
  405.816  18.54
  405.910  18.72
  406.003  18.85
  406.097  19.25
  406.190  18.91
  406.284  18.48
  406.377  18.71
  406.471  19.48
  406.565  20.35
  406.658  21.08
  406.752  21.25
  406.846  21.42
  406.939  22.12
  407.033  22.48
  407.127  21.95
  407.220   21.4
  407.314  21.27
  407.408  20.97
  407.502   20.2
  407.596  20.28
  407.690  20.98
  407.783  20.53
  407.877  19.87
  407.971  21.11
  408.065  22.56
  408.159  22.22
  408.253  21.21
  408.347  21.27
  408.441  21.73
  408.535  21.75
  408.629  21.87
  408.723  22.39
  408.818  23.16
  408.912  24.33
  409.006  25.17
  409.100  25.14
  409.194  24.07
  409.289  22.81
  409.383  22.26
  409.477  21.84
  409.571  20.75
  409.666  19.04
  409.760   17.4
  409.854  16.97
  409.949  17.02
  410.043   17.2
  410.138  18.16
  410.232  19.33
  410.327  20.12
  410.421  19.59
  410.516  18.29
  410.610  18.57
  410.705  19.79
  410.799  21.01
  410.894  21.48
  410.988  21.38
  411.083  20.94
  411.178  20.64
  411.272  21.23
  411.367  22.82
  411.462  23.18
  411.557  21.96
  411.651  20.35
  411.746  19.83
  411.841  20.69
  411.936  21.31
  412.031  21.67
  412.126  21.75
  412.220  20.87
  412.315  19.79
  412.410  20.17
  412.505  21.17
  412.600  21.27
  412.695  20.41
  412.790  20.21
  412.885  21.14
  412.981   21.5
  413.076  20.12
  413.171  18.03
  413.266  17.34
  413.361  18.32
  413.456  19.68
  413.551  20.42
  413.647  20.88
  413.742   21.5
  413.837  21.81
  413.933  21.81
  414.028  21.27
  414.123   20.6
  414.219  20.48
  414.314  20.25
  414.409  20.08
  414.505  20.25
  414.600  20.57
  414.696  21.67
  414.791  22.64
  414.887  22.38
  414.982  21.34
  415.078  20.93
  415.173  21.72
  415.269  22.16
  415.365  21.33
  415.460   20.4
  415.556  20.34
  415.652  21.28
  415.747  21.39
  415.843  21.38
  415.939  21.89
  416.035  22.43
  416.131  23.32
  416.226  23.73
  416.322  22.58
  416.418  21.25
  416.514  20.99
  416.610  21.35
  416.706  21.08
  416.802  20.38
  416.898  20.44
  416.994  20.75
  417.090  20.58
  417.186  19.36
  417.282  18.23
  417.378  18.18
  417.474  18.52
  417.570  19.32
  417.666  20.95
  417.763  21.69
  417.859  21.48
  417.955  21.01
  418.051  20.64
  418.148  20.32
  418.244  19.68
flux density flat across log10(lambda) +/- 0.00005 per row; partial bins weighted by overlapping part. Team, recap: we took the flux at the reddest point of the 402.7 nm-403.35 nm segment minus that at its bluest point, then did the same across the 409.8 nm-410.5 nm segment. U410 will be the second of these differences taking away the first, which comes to 7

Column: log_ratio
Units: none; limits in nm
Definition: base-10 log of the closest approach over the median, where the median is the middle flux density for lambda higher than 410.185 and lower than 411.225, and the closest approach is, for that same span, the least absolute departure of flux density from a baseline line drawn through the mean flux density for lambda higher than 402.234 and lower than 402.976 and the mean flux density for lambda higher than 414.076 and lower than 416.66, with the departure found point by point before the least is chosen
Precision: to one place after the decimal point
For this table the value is -1.8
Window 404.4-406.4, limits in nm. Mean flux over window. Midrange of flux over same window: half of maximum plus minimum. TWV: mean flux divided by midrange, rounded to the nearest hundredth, 1.00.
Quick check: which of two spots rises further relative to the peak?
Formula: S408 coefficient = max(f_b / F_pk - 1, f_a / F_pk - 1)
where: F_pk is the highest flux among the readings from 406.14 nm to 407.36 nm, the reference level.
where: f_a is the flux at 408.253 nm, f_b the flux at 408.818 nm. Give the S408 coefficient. 0.03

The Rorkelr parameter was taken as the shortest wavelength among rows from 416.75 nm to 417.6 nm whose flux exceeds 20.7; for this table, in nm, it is 416.994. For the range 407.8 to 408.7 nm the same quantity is 407.971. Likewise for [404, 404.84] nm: 404.045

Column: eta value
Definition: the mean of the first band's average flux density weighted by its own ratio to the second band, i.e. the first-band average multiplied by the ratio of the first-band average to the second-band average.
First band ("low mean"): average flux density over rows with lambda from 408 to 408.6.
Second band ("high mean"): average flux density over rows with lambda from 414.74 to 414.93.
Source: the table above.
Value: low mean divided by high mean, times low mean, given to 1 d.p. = 21.1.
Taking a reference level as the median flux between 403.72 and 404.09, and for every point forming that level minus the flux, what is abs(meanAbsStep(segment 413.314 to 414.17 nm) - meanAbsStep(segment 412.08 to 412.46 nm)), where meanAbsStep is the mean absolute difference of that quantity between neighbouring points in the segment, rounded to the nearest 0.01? 0.19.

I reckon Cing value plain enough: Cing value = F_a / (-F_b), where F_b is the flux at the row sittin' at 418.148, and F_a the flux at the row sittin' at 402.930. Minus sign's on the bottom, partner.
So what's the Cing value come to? -1.12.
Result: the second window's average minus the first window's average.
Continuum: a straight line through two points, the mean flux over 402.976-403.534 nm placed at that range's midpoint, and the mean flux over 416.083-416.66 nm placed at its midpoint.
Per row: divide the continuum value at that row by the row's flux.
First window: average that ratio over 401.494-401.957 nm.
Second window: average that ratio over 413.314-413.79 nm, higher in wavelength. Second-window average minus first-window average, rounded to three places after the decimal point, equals 0.169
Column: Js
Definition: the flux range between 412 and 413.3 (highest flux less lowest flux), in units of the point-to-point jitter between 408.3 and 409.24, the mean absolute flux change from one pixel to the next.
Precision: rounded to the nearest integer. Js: 8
